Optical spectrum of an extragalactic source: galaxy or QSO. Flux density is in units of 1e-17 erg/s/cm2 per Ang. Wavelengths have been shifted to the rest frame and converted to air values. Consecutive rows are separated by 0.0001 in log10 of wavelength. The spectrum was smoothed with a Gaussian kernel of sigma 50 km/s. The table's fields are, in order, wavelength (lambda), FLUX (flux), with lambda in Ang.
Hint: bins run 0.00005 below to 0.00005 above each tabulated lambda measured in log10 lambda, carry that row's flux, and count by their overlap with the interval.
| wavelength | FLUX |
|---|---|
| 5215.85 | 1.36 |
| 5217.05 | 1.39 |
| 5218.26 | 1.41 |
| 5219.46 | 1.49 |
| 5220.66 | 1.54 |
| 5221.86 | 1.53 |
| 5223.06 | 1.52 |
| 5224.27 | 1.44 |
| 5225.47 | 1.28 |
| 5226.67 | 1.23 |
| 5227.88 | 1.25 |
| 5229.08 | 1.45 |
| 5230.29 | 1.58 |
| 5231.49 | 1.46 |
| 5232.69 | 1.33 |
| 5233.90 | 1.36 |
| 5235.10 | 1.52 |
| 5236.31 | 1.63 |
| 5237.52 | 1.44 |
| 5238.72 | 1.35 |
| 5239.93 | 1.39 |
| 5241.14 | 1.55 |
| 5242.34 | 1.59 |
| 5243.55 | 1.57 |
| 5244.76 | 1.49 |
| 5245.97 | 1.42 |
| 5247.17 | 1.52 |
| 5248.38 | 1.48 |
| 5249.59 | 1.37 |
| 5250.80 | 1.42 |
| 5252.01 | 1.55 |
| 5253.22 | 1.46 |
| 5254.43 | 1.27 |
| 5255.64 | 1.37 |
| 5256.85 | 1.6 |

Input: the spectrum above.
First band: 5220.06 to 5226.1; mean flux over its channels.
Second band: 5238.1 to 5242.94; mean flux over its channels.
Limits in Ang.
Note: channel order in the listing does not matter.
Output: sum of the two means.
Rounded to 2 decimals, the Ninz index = 2.93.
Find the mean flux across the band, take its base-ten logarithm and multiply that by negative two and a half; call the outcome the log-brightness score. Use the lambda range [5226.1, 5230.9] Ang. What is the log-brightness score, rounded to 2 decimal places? -0.35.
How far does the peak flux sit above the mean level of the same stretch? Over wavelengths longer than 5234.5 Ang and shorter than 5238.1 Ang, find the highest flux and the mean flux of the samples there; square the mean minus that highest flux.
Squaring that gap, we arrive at 0.010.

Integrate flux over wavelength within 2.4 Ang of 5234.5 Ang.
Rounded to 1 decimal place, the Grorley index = 7.0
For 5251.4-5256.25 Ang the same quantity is 6.8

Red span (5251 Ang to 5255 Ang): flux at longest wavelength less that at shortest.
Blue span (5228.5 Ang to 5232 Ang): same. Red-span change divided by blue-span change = -28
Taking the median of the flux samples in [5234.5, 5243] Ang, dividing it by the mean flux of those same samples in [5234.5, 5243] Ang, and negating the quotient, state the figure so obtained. -1.02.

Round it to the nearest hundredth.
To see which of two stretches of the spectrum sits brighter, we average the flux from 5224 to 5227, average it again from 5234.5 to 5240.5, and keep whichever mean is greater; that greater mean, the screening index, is 1.47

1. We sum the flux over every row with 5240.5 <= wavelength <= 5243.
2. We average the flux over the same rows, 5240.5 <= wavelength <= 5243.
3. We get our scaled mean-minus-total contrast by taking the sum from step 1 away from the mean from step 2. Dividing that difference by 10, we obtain -0.157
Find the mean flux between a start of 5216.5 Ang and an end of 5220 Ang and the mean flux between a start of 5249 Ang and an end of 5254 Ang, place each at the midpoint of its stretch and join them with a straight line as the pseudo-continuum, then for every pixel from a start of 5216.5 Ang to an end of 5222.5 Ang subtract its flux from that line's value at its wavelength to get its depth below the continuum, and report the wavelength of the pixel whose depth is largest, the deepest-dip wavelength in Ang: 5217.05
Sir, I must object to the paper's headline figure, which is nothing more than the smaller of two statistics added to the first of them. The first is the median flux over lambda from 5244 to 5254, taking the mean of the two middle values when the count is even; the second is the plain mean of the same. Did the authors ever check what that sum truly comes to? 2.93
